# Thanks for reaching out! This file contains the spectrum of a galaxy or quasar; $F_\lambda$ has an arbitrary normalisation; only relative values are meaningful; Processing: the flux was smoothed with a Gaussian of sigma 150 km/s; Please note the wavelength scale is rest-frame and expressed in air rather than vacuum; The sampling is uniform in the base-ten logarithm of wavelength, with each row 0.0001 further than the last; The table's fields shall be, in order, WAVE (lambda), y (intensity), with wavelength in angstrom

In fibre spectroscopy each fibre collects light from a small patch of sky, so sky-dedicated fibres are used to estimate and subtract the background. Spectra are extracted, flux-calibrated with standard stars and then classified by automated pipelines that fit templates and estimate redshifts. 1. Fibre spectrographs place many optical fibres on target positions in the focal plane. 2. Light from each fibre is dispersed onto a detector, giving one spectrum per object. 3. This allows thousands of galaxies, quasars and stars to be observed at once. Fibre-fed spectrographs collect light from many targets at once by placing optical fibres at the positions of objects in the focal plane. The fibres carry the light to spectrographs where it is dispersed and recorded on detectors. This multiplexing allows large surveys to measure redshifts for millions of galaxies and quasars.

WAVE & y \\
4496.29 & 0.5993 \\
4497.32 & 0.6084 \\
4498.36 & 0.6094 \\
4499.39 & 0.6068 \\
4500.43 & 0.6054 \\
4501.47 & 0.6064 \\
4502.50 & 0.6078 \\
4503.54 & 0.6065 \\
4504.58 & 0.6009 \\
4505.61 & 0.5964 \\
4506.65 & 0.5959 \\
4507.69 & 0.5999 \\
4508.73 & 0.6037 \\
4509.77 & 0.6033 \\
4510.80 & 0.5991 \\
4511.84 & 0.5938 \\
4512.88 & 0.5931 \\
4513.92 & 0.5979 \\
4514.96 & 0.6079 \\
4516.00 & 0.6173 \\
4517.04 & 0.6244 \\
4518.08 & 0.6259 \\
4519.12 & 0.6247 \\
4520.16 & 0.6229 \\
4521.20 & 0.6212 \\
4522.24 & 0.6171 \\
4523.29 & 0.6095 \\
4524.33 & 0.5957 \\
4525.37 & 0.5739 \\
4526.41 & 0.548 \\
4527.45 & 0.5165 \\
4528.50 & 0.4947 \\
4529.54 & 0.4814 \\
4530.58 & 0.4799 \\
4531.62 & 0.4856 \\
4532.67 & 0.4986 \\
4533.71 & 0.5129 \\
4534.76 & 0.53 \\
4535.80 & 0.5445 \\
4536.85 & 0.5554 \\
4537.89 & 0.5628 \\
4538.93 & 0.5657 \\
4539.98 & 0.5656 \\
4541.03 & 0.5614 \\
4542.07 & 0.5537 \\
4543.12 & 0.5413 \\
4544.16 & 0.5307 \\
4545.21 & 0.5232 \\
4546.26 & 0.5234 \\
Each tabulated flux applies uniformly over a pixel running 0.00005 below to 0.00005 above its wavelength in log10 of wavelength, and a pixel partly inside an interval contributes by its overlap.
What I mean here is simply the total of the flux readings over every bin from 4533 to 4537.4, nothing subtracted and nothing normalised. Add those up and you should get 2.1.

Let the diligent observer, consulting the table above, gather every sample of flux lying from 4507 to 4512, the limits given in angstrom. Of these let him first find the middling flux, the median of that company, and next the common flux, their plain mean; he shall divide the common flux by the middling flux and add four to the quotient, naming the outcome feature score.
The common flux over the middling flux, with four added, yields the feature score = 5.00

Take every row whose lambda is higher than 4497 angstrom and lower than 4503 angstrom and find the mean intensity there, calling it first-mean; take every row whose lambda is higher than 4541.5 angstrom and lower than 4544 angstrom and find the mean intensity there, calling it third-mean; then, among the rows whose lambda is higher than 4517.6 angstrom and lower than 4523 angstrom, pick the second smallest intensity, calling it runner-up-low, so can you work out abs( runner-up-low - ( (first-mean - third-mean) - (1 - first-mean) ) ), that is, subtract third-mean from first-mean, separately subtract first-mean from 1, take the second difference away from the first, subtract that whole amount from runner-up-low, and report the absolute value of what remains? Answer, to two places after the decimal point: 0.95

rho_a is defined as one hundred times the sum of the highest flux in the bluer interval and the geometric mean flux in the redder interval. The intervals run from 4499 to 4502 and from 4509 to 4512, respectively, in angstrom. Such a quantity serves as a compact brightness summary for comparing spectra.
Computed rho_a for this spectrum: 121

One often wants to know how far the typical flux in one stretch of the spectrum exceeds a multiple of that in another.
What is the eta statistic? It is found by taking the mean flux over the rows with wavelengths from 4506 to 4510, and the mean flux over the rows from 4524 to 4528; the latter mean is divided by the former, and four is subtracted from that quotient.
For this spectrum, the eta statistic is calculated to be -3.07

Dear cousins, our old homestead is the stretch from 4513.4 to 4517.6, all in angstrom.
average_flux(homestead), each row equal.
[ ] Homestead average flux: 0.61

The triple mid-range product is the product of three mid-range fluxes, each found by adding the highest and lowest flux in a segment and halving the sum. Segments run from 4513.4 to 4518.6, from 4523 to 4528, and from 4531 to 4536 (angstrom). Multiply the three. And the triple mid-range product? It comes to 0.177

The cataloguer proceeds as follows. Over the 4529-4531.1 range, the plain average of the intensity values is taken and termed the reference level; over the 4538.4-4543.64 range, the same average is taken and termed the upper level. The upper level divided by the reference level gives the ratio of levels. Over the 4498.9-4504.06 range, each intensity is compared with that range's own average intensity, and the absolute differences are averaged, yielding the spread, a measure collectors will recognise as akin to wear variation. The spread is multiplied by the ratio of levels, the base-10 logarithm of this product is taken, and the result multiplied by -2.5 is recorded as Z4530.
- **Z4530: 7.9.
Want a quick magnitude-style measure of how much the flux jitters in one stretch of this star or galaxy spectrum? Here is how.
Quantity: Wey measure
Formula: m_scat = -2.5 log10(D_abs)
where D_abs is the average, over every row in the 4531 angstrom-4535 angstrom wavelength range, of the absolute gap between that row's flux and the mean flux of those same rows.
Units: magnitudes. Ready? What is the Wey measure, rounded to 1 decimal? 4.6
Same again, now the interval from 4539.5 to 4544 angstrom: 5.2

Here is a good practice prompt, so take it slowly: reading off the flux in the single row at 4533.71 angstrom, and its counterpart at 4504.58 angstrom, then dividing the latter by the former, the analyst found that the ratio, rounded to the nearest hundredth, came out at 1.17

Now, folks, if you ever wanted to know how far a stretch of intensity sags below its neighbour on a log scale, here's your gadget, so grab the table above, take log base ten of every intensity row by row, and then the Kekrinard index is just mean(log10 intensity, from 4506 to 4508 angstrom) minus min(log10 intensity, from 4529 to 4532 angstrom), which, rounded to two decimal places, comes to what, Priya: 0.10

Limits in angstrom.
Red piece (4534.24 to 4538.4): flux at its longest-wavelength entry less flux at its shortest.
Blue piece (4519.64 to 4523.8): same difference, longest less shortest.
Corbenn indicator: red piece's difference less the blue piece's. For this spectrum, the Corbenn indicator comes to 0.05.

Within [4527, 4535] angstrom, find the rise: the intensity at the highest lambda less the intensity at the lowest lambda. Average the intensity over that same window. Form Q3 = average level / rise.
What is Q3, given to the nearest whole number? 37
